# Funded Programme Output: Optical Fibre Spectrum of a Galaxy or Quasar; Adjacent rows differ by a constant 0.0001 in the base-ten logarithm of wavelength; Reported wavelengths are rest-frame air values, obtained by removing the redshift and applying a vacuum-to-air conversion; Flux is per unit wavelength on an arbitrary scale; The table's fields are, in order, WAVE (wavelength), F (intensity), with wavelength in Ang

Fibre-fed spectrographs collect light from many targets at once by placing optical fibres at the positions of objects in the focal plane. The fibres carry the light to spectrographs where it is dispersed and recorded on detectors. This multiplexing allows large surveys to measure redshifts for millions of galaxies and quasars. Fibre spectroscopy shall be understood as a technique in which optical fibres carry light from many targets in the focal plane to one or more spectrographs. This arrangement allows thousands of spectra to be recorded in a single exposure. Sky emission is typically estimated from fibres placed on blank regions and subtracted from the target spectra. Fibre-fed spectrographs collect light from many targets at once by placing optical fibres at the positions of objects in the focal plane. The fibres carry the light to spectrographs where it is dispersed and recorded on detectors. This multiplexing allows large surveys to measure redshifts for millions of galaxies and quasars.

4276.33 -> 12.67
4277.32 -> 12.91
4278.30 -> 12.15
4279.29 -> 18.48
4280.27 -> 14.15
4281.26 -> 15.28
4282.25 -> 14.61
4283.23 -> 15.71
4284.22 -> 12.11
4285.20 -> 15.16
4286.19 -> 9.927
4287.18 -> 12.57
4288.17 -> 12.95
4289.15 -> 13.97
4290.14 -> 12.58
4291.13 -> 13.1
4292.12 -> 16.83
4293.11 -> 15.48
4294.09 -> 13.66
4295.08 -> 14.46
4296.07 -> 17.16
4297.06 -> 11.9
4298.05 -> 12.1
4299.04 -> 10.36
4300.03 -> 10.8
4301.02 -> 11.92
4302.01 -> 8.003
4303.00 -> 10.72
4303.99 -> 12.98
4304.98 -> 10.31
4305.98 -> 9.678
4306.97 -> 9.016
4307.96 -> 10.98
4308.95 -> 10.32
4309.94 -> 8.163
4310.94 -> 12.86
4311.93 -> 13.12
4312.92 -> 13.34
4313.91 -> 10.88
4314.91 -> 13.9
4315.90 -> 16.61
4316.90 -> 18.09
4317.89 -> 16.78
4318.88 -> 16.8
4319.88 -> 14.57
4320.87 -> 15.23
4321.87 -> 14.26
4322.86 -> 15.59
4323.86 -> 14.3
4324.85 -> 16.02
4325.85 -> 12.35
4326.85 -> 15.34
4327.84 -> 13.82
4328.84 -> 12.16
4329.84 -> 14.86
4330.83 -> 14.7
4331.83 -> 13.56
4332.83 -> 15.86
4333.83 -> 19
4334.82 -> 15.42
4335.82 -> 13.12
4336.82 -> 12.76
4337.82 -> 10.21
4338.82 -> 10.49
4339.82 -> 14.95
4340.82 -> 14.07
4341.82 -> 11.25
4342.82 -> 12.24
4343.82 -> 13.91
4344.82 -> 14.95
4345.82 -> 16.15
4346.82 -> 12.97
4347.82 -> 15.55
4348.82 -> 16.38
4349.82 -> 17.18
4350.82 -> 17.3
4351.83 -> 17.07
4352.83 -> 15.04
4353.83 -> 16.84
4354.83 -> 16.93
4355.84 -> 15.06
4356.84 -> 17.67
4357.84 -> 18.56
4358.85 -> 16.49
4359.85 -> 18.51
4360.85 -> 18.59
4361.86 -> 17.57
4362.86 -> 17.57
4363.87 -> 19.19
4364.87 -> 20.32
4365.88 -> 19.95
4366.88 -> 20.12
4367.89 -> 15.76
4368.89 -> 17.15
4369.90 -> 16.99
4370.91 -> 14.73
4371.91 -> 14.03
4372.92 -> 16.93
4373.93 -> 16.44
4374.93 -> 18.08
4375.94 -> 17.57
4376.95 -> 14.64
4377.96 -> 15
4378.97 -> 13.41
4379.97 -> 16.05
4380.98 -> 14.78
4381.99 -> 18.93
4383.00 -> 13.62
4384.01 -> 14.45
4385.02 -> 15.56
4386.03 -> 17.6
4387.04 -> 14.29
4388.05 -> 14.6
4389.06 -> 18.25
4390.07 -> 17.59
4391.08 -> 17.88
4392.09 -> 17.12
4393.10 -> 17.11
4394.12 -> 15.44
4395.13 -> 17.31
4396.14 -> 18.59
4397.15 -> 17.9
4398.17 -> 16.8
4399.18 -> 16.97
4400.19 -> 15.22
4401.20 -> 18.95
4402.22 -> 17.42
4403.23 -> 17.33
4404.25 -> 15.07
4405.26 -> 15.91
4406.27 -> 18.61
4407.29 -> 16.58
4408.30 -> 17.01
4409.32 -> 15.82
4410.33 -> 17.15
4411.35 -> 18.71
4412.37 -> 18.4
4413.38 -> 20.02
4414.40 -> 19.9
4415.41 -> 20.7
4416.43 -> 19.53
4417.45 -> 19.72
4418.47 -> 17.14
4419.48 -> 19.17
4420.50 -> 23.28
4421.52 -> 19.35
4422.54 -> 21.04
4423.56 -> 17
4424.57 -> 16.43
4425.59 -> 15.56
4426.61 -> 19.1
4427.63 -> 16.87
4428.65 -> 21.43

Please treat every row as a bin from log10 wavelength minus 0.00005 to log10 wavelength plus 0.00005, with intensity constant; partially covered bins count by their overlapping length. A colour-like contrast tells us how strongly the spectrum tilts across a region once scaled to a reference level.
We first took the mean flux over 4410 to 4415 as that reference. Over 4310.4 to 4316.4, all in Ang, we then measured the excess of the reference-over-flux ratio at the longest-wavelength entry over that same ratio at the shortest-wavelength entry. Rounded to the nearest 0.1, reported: -0.3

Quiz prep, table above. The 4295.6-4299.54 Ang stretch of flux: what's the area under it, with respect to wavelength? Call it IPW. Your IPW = 51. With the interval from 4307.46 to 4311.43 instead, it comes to 42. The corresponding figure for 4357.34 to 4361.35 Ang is 72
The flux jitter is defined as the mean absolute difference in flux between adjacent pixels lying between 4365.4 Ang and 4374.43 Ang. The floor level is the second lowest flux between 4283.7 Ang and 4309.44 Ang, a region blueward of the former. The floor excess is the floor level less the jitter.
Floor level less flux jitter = 7.5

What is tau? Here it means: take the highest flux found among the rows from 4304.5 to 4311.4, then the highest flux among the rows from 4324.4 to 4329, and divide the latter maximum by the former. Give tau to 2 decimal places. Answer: 1.25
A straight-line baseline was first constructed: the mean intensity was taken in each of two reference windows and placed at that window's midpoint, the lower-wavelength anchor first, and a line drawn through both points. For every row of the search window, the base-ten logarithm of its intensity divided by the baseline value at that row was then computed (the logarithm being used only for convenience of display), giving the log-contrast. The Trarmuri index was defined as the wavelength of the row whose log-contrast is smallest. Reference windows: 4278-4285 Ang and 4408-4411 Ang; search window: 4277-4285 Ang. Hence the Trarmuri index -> 4284.22 Ang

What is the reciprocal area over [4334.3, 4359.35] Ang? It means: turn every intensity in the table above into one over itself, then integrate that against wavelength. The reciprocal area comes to 1.72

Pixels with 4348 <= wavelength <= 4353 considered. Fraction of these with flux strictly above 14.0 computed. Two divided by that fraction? 2.0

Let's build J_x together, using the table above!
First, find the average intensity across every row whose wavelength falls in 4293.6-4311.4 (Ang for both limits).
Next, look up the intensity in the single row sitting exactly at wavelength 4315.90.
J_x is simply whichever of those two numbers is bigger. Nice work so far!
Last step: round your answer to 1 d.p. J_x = 16.6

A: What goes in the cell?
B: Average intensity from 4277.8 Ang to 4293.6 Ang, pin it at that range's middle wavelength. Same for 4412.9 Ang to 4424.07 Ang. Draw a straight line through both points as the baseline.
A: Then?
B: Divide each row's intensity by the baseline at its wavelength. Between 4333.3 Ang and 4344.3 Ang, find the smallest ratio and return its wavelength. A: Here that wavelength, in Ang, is 4337.82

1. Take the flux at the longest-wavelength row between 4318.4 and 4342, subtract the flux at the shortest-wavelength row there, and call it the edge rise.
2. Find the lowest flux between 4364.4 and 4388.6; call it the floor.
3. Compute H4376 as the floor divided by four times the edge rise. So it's -1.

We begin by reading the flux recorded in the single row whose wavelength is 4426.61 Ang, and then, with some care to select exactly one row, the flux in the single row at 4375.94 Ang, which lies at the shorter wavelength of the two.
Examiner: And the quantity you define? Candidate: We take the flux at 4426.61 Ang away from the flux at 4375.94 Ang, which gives -2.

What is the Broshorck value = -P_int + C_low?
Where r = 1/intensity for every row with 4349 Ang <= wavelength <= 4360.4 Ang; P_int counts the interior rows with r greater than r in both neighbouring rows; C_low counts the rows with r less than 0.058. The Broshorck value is 1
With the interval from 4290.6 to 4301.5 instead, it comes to -3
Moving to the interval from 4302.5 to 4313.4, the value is -2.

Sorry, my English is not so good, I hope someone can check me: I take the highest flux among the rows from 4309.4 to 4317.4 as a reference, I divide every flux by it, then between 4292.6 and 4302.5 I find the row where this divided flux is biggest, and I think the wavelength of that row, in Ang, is 4296.07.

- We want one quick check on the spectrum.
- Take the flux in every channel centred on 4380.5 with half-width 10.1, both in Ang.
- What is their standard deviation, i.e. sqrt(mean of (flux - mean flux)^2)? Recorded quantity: 1.7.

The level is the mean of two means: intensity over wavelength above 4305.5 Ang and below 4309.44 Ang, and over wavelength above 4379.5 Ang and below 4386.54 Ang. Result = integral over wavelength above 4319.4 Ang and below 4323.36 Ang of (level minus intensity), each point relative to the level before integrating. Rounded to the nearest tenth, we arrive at -7.9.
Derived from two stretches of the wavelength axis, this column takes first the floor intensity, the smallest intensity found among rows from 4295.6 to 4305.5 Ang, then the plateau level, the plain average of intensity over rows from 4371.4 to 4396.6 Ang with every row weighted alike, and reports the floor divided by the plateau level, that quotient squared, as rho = 0.24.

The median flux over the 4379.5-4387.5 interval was 15.2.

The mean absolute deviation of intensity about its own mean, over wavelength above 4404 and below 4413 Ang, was 1.06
